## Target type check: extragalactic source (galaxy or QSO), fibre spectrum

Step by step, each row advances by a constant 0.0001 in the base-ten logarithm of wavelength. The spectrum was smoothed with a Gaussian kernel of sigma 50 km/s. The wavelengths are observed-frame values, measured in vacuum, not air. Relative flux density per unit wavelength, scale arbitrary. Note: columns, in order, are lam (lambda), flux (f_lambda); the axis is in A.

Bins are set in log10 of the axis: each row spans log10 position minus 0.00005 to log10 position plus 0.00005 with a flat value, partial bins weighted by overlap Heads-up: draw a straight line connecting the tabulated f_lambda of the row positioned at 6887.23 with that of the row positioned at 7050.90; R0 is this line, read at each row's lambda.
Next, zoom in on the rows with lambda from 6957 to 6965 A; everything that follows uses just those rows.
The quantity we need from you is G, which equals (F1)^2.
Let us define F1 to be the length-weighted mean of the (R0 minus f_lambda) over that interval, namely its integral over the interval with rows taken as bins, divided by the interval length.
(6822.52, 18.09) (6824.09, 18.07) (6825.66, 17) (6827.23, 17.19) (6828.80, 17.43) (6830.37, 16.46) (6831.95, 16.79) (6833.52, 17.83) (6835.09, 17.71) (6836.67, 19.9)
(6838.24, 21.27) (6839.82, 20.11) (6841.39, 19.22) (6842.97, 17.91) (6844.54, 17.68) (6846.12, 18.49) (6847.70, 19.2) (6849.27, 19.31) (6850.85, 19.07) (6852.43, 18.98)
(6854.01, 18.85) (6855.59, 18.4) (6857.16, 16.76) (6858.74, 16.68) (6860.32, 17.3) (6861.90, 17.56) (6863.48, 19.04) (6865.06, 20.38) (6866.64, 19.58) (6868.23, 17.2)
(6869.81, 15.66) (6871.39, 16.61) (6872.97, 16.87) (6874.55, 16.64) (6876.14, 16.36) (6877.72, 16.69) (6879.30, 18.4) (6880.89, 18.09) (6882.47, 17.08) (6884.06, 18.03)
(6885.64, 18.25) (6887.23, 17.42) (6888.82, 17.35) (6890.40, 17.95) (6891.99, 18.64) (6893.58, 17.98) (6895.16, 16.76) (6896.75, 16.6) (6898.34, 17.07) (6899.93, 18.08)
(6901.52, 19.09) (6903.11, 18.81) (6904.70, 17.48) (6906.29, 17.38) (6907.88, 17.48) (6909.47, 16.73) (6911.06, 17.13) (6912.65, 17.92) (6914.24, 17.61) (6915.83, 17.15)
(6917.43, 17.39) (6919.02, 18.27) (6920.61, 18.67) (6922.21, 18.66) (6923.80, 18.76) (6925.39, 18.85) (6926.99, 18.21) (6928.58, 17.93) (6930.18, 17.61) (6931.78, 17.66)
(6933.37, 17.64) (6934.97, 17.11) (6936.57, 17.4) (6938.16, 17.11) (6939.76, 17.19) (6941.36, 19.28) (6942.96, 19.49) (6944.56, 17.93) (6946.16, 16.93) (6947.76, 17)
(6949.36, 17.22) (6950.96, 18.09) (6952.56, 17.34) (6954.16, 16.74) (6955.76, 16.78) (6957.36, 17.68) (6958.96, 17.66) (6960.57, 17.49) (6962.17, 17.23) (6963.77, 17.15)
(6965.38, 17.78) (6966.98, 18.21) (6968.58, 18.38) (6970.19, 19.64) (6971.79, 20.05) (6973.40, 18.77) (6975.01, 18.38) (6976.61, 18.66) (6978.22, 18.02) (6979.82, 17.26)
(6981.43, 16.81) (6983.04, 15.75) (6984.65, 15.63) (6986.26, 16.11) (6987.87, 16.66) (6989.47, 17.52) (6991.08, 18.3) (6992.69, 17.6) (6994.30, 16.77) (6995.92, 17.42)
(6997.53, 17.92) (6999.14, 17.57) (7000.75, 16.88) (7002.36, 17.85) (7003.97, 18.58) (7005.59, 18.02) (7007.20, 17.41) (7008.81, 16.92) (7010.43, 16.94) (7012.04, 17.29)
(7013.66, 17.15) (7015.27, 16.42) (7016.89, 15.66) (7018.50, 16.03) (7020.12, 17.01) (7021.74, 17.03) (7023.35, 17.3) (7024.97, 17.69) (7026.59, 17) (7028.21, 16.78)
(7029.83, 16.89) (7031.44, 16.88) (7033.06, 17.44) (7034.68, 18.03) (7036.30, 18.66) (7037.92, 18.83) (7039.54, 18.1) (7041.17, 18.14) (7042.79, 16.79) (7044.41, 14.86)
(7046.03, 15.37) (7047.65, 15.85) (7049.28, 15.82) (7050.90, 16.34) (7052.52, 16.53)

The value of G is 0.26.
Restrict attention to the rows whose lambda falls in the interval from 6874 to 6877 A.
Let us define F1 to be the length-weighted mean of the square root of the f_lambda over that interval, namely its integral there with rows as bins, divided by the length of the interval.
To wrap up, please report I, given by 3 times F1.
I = 12.2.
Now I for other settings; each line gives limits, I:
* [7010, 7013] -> 12.4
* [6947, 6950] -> 12.4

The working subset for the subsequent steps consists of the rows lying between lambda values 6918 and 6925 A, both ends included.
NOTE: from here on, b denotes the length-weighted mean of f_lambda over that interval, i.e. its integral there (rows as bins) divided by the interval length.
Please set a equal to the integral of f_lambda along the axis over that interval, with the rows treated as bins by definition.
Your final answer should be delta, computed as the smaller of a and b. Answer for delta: 18.6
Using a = 130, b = 18.6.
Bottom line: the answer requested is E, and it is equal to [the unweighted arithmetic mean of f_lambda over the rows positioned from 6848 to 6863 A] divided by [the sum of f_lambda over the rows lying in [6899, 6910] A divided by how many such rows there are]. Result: 1.013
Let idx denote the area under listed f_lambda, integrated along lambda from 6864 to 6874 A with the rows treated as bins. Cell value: 177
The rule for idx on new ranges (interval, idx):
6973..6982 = 162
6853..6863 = 177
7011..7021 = 166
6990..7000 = 176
